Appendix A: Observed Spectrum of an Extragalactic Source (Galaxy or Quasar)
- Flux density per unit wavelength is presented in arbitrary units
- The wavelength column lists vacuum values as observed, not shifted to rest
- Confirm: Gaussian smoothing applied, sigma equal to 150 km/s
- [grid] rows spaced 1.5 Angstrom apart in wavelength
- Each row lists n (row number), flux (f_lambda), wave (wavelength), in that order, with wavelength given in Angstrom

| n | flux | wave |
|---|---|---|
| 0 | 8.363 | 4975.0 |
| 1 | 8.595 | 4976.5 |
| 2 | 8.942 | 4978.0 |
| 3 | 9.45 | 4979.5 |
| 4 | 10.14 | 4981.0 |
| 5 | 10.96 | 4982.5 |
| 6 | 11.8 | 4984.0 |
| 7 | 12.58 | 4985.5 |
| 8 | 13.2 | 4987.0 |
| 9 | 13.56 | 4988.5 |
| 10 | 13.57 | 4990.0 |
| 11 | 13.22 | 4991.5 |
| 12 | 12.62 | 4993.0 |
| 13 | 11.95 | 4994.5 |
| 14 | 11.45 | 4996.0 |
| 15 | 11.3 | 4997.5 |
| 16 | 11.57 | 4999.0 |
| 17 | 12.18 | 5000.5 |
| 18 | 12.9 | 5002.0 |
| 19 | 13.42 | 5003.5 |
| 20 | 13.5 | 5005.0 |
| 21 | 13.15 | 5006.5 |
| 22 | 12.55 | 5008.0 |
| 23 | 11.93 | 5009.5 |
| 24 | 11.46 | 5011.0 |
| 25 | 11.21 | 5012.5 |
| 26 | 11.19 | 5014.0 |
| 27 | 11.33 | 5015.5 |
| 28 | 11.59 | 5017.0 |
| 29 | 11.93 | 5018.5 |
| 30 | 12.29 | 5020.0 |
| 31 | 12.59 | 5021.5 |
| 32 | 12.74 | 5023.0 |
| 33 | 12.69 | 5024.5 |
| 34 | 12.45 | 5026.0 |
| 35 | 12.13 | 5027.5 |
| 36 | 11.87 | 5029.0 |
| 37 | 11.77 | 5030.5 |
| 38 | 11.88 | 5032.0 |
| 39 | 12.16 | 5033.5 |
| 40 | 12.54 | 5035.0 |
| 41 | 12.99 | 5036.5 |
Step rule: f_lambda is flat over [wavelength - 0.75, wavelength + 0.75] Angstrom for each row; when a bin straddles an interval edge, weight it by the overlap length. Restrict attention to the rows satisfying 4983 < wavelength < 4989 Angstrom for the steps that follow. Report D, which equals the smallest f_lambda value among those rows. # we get 11.8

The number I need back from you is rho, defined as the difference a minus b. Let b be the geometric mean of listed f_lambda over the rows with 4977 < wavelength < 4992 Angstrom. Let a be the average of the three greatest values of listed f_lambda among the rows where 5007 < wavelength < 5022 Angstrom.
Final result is 0.86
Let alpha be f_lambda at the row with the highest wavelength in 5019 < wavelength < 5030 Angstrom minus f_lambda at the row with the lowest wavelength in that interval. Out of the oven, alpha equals -0.4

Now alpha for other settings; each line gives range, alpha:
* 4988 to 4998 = -2.3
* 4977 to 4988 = 4.3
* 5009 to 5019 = 0.0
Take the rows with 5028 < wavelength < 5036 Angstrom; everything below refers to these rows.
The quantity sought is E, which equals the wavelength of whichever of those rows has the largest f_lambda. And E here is 5035.0 Angstrom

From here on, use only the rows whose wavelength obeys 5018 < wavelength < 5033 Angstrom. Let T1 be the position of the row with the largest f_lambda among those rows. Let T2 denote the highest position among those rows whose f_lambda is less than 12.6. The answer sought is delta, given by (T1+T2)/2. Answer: 5027.5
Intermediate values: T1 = 5023.0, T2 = 5032.0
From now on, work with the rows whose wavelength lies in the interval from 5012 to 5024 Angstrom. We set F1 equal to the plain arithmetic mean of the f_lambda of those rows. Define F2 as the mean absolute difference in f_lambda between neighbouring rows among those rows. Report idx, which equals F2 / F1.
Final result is 0.019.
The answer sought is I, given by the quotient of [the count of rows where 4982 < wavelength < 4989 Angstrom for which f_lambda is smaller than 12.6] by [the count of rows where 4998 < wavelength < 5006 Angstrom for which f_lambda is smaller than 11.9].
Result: 3.0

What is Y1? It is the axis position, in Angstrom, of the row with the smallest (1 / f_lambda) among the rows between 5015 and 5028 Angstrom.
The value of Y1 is 5023.0 Angstrom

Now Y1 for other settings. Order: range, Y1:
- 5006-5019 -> 5006.5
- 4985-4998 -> 4990.0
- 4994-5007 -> 5005.0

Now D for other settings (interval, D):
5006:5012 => 11.46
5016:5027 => 11.59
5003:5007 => 13.15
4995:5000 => 11.3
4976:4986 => 8.595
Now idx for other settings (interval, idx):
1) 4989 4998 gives 0.037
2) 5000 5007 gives 0.032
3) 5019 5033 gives 0.016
